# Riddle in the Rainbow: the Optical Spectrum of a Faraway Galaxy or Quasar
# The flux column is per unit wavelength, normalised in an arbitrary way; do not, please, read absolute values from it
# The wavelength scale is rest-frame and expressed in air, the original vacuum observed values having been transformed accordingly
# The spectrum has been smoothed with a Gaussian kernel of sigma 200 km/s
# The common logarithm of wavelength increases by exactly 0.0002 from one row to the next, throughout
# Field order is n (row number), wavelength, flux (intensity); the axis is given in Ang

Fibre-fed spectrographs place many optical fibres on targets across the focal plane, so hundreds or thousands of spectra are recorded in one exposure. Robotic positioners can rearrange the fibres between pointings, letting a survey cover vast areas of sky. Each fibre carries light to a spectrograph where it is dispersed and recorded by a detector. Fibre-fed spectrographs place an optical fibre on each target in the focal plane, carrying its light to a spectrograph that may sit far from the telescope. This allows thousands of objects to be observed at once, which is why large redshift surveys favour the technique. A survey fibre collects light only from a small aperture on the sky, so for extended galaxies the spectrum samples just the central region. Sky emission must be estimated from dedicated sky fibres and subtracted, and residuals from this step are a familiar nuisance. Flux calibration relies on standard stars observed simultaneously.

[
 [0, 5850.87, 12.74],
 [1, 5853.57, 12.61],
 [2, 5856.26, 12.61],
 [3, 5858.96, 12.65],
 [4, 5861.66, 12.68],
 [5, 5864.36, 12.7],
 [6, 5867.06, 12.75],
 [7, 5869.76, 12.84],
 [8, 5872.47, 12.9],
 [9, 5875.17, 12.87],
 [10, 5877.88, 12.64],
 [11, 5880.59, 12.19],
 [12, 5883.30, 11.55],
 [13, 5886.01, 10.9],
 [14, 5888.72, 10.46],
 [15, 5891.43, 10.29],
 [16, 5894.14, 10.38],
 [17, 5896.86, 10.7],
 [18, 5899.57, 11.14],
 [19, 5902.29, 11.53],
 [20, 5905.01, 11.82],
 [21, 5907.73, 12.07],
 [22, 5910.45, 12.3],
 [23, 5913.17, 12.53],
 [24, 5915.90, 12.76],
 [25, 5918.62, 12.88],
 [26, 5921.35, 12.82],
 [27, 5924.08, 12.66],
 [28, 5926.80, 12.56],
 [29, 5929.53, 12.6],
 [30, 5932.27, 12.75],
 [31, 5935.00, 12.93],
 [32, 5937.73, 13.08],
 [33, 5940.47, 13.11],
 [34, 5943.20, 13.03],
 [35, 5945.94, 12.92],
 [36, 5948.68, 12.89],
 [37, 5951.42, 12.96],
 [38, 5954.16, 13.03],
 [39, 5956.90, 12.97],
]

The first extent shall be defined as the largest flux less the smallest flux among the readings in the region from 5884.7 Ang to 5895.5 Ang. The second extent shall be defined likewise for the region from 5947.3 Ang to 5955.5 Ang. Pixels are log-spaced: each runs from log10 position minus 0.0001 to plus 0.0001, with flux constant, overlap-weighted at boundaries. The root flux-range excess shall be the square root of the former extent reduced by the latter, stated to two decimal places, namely 0.69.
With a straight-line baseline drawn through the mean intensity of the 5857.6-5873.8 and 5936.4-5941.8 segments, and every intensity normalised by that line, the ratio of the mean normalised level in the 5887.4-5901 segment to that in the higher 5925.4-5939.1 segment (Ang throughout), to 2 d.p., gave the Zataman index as 0.84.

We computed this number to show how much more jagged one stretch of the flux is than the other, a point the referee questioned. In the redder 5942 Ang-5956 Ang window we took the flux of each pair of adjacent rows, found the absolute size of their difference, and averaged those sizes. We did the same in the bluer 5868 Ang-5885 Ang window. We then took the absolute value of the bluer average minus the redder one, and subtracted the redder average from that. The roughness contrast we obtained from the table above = 0.142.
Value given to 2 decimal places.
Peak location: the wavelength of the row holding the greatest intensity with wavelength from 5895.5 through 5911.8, 5910.45 Ang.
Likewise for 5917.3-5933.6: 5918.62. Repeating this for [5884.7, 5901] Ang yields 5899.57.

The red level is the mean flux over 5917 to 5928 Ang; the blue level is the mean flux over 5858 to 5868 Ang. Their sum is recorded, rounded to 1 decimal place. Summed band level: 25.4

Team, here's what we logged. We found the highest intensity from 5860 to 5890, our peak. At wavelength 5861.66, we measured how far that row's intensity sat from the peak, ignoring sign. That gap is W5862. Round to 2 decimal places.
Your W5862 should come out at 0.22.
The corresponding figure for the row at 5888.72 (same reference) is 2.44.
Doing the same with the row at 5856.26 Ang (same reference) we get 0.29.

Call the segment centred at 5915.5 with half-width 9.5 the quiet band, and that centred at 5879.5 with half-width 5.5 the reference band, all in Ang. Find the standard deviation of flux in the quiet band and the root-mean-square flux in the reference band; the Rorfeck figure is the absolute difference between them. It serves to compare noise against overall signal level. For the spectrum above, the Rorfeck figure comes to 12.0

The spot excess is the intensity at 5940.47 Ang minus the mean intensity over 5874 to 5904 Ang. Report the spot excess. 1.8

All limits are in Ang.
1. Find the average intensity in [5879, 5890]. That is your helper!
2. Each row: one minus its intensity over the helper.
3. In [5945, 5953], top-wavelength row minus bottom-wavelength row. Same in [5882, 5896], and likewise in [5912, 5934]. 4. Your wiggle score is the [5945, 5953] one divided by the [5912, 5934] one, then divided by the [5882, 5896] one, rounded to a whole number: 2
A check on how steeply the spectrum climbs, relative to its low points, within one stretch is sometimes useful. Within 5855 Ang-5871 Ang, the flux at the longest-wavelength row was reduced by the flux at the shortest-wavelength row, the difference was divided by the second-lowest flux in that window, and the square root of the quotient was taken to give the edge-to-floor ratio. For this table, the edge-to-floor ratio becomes 0.135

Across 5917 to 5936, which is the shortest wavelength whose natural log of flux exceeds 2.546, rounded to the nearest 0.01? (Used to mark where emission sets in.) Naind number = 5918.62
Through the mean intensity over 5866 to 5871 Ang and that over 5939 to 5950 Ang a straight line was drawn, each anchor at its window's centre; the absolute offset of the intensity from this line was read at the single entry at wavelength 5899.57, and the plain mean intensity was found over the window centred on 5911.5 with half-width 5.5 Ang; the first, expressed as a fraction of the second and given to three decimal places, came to 0.140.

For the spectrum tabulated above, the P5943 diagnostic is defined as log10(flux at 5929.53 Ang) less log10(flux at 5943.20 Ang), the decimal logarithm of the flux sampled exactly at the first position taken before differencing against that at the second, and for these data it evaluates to -0.01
